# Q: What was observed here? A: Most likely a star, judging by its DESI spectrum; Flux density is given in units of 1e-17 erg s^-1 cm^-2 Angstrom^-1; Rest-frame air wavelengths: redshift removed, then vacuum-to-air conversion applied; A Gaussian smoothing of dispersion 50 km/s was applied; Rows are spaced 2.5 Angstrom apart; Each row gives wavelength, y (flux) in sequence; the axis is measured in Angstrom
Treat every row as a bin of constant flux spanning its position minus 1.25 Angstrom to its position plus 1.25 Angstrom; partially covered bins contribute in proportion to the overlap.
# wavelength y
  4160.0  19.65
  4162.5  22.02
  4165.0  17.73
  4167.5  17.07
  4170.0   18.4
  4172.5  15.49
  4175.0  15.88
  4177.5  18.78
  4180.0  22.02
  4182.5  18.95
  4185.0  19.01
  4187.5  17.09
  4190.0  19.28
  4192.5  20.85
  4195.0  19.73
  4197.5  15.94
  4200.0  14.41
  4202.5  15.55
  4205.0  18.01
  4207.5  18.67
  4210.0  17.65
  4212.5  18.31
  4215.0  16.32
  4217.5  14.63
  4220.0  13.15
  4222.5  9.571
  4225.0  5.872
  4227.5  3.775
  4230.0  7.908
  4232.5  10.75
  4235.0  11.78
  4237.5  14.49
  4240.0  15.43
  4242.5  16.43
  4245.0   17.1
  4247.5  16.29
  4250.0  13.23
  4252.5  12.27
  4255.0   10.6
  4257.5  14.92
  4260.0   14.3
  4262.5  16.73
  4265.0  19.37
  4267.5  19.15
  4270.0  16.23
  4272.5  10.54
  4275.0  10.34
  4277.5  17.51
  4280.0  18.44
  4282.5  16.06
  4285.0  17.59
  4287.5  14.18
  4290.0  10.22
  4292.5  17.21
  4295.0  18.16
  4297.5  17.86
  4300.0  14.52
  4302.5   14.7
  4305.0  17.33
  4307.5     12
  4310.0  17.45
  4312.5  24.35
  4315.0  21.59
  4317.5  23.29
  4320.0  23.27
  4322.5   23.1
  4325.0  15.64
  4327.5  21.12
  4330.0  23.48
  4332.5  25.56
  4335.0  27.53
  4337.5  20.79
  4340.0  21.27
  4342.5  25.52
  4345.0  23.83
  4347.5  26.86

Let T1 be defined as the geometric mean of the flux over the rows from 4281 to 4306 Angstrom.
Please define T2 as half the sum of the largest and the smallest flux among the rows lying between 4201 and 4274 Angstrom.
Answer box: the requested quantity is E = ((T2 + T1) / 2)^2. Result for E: 184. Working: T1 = 15.6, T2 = 12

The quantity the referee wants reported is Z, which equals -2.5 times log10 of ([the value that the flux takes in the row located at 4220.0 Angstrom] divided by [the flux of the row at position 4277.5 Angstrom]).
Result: 0.3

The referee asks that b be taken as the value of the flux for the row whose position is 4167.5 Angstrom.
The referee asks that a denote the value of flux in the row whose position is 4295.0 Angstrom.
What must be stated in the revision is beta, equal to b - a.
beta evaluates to -1.1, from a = 18.16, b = 17.07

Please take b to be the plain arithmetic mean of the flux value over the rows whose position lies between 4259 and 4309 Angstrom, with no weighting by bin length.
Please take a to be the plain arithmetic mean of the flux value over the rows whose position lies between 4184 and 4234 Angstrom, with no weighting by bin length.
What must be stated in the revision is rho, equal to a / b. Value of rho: 0.95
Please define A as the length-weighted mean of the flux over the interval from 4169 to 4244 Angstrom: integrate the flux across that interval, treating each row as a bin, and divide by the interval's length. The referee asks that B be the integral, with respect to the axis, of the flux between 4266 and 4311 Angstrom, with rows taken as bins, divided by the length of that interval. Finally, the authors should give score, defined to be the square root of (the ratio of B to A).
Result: 1.00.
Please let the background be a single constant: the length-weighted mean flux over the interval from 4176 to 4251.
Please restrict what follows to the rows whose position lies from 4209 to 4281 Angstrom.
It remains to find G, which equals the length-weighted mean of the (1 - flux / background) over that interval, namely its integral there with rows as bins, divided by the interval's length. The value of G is 0.10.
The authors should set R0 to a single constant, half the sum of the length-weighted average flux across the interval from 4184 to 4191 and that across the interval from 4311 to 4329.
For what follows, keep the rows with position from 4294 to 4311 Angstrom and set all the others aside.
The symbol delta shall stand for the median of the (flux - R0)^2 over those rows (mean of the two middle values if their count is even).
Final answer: 8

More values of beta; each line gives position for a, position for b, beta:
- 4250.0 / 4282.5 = 2.8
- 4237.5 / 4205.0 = 3.5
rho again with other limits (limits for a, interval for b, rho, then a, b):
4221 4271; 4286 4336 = 0.70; 13.3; 19.1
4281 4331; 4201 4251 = 1.32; 18.2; 13.7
